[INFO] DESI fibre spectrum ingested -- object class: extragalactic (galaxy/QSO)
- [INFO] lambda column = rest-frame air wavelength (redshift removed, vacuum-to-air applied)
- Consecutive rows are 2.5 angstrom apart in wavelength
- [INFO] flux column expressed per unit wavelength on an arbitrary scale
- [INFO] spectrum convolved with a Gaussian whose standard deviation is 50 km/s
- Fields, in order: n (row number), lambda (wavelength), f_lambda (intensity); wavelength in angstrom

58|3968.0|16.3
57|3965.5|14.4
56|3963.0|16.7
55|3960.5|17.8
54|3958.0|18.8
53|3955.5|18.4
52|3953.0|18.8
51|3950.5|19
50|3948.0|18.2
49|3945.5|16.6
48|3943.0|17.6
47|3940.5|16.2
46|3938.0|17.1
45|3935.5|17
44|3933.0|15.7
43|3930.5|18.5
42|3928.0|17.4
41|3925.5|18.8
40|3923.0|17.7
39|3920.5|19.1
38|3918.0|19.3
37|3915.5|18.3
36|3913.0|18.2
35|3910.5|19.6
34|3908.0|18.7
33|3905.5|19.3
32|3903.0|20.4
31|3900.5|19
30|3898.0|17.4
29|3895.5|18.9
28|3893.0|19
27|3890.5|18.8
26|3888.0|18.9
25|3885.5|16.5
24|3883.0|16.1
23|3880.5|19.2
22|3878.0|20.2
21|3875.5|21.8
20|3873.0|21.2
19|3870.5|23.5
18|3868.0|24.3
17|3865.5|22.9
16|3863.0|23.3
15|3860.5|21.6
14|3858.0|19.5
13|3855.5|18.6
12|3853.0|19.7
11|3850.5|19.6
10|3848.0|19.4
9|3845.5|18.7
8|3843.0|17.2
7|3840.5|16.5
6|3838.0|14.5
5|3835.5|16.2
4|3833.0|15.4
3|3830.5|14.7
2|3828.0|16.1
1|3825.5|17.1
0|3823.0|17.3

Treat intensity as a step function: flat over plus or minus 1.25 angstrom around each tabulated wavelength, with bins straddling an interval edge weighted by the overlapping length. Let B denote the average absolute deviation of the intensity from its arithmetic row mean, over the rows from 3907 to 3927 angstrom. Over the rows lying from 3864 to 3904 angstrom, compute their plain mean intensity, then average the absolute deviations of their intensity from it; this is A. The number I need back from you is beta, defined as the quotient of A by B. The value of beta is 3.9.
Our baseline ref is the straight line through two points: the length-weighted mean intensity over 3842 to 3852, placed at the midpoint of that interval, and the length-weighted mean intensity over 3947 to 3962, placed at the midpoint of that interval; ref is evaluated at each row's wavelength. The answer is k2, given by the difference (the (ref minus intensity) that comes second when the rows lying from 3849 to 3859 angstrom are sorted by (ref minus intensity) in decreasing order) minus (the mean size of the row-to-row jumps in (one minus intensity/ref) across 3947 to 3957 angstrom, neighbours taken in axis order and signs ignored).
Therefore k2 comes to -0.8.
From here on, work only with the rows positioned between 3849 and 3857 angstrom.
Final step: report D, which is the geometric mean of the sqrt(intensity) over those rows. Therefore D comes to 4.4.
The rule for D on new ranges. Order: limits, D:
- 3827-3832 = 3.9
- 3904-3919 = 4.3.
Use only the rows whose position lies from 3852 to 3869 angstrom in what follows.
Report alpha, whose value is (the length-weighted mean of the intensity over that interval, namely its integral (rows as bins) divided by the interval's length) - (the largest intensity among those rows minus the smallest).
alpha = 15.7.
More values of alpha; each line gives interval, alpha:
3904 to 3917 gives 17.5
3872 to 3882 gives 17.9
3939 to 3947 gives 15.5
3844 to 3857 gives 18.1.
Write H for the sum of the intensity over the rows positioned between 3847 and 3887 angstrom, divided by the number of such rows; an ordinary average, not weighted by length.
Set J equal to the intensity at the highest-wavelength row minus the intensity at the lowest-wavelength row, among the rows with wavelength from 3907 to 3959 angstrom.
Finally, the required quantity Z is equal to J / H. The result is 0.00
